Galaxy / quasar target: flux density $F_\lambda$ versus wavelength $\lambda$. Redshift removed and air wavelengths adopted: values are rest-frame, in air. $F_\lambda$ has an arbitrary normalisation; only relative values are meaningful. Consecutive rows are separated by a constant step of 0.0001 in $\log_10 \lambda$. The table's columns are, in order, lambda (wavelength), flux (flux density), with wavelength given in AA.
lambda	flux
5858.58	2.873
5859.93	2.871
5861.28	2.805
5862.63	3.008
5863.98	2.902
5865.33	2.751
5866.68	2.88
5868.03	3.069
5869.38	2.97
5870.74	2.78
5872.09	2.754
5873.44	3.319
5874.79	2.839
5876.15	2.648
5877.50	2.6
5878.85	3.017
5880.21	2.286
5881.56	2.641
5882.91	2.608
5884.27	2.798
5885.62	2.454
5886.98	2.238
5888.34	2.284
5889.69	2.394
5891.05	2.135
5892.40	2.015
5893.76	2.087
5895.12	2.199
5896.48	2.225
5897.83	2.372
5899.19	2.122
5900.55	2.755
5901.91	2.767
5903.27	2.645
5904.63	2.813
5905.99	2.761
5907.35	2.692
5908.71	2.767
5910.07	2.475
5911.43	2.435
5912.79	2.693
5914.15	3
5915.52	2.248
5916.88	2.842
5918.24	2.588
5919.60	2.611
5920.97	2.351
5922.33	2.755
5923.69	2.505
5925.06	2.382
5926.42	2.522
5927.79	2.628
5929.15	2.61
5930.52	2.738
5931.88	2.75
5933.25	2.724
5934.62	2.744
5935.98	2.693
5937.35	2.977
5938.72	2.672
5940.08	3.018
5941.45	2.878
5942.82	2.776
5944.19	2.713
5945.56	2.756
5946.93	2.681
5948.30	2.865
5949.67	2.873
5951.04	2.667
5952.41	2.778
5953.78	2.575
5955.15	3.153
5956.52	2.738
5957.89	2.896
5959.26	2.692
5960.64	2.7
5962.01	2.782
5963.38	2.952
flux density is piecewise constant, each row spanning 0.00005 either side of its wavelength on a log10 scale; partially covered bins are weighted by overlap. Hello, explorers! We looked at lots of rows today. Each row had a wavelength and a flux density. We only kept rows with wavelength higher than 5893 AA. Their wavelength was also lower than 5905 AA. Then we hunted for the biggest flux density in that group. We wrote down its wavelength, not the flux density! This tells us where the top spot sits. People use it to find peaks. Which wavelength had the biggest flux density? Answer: 5904.63 AA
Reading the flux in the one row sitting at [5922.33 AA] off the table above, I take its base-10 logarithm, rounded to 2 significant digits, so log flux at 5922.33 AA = 0.44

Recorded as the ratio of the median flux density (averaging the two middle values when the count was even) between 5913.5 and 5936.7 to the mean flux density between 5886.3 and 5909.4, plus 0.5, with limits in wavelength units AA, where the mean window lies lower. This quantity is 1.58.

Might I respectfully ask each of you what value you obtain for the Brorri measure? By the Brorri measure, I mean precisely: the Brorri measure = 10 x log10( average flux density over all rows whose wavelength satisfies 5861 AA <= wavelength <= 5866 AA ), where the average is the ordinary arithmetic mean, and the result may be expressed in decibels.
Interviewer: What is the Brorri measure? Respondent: 4.6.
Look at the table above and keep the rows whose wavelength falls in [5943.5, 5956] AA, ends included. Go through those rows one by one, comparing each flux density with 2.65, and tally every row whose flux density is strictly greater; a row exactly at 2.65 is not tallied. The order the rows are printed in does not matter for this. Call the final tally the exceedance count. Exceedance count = 8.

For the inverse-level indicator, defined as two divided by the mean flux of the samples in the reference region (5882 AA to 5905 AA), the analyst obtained 0.83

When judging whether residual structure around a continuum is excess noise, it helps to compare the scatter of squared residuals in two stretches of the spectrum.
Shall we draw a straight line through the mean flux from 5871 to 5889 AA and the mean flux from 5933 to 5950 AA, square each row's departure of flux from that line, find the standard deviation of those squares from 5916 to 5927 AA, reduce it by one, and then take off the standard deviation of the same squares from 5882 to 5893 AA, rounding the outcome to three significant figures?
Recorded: -1.09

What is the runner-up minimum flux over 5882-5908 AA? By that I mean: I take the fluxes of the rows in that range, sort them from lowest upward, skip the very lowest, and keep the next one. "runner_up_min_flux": 2.087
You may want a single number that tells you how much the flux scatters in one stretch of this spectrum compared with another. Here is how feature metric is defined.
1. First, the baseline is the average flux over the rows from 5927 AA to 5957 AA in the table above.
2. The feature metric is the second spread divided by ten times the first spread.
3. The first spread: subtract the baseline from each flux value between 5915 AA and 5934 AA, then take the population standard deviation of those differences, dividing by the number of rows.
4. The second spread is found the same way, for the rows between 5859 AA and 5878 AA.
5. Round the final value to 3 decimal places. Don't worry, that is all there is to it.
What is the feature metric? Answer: 0.106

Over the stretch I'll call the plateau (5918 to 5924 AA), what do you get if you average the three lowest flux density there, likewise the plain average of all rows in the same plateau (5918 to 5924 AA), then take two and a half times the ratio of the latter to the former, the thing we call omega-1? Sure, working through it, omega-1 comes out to 2.58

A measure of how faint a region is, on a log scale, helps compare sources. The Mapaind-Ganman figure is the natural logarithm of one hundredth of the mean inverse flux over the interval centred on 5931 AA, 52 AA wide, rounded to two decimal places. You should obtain -5.59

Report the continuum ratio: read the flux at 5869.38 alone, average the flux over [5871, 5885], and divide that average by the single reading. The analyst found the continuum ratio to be 0.93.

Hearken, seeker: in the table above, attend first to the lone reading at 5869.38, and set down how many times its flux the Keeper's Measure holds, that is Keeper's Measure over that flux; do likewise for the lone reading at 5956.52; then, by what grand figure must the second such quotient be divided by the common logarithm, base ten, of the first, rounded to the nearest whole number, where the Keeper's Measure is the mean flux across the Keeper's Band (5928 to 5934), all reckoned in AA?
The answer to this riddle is -24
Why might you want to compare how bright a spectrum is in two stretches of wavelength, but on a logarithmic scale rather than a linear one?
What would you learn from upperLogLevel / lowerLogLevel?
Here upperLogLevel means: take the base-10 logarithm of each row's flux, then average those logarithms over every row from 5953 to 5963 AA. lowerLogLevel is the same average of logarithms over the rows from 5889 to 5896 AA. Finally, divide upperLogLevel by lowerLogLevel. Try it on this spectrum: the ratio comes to 1.33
